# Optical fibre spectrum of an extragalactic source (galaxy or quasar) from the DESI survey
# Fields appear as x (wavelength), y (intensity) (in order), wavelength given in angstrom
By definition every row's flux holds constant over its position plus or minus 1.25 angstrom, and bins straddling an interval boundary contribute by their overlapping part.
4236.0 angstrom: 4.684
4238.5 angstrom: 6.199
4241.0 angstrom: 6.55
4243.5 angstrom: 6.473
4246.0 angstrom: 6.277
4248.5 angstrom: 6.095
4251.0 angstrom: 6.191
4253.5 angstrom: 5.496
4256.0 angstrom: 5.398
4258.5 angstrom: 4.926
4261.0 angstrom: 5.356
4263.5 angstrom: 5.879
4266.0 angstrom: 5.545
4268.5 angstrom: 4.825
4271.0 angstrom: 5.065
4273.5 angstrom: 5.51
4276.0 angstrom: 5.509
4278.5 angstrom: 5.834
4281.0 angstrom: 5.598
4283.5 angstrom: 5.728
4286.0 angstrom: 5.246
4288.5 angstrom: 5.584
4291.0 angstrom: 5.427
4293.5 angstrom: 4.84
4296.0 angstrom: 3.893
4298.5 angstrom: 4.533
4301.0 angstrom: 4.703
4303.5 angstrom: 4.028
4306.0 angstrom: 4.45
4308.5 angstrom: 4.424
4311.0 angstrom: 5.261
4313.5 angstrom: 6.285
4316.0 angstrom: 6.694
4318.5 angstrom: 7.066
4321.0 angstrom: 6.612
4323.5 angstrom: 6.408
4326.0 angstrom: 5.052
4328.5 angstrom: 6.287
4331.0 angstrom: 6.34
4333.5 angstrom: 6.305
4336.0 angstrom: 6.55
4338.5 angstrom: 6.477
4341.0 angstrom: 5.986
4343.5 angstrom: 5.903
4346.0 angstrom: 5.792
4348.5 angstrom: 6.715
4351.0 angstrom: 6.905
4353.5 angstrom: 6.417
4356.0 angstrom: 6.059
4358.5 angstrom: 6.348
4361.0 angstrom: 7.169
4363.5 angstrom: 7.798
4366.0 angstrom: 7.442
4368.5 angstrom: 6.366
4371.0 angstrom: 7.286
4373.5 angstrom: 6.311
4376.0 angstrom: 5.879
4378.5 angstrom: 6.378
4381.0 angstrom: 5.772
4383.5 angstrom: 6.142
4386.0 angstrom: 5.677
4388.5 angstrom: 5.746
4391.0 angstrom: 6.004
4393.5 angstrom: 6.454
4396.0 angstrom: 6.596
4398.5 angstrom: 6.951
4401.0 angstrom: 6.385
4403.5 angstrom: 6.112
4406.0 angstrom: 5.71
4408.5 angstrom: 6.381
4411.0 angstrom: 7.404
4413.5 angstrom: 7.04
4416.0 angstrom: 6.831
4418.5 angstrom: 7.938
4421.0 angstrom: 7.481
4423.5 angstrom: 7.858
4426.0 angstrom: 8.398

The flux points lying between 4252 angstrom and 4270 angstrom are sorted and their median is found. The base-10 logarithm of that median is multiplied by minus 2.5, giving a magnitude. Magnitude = -1.83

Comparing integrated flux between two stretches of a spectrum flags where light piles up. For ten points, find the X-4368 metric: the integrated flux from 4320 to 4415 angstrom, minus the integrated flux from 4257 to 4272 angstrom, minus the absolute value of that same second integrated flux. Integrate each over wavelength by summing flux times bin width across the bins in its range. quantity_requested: 450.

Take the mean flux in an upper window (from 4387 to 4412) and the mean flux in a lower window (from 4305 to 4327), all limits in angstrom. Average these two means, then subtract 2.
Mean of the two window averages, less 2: 4.09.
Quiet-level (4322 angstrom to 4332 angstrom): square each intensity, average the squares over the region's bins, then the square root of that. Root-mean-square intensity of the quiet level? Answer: 6.0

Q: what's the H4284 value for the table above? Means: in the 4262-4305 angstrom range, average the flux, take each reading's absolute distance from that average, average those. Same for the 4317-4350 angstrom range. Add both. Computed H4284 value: 0.860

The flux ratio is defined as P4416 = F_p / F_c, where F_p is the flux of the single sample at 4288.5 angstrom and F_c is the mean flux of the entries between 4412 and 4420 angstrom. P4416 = 0.77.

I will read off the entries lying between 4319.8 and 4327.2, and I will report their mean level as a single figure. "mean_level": 6.0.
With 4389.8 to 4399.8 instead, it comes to 6.5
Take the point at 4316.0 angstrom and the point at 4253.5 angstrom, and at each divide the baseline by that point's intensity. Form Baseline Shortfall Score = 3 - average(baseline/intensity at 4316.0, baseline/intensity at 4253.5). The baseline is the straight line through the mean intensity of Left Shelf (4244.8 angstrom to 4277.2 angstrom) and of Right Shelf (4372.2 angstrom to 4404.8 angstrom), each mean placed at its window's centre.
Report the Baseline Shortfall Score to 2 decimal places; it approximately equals 2.06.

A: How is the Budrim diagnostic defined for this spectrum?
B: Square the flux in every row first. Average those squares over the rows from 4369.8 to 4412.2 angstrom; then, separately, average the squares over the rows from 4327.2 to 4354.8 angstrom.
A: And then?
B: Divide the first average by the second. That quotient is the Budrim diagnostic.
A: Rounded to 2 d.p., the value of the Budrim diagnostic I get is 0.99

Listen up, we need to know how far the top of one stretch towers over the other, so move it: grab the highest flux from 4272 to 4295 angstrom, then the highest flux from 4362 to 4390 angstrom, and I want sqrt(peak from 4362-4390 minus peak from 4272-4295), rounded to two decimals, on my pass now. 1.40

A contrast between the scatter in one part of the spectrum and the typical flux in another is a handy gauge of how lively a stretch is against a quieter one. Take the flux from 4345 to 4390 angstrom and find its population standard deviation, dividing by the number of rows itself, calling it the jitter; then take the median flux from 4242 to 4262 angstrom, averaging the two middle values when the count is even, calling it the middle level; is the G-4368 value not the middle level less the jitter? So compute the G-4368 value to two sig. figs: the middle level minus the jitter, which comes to 5.2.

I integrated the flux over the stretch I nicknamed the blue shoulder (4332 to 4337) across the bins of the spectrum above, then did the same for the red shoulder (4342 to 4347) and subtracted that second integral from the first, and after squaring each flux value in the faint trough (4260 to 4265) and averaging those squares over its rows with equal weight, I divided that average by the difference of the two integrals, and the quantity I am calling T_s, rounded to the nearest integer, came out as 11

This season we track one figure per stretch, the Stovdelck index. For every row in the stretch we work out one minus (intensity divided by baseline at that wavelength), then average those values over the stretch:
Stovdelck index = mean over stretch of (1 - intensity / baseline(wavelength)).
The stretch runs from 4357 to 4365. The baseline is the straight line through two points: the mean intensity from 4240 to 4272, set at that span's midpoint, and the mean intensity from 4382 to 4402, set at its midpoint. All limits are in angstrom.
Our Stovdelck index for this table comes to -0.16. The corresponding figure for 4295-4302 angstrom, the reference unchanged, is 0.25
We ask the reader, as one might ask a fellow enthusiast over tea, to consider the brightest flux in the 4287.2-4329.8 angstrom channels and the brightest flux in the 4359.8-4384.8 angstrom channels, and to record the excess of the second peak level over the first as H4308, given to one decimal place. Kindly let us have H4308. 0.7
